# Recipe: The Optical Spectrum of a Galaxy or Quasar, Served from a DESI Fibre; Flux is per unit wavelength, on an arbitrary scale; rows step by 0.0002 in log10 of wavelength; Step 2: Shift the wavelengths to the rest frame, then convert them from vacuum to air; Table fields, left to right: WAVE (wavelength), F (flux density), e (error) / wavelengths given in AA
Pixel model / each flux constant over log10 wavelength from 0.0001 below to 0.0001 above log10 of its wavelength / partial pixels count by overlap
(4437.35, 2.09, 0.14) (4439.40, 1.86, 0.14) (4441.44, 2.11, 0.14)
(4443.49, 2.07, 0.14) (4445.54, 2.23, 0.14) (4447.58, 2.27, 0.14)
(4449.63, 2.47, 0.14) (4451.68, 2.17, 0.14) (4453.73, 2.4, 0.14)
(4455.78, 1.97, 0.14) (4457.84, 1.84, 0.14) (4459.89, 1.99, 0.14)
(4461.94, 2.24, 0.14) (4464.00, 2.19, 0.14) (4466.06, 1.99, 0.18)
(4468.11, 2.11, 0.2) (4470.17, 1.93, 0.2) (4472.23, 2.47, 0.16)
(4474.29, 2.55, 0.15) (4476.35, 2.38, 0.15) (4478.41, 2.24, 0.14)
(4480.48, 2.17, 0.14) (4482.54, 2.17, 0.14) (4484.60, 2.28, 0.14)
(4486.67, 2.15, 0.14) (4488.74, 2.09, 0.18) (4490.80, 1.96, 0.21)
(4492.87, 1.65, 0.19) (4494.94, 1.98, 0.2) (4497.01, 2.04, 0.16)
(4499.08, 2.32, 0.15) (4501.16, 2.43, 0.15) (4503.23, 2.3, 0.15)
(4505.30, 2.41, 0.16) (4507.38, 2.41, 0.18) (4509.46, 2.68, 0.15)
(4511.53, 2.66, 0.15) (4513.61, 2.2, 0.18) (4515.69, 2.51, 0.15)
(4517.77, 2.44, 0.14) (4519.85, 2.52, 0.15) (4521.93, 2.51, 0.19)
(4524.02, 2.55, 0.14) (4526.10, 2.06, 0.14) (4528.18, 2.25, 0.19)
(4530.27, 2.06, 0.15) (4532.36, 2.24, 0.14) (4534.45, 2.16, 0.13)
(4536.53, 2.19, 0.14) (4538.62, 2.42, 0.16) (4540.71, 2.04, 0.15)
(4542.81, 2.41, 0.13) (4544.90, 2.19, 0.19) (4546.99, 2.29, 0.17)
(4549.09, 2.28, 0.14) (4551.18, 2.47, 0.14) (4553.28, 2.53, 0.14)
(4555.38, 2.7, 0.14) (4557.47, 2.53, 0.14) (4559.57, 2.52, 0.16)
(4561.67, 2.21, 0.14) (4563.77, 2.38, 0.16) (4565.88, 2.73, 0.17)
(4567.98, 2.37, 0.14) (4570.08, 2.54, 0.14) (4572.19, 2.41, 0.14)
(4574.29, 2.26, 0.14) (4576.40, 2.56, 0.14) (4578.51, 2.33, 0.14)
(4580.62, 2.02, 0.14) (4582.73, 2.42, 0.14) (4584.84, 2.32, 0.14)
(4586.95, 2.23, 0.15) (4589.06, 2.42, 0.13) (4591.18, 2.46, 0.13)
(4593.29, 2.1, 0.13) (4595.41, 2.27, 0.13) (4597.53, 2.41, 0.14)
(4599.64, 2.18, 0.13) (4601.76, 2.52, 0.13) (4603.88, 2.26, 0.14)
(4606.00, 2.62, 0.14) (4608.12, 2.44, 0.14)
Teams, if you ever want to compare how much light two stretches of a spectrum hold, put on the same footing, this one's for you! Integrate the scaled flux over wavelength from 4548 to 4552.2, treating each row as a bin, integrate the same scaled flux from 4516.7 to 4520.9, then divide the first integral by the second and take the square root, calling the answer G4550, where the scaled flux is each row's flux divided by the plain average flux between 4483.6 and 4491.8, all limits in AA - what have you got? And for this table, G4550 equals 0.98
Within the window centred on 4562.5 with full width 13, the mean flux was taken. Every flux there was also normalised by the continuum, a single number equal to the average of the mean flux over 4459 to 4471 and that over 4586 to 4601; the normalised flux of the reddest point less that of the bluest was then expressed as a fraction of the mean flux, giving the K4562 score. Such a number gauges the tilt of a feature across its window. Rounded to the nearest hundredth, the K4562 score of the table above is -0.03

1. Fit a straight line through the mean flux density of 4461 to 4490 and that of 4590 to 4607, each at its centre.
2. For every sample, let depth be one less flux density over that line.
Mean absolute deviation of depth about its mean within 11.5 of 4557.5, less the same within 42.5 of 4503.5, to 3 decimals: -0.019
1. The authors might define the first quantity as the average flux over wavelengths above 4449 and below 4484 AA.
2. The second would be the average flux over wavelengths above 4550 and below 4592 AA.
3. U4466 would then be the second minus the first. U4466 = 0.23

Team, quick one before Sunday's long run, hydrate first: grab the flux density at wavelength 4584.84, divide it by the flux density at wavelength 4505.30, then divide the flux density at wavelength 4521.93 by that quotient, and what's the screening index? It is 2.6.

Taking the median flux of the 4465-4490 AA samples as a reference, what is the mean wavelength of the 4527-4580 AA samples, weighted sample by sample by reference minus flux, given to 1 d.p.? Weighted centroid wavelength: 4560.6 AA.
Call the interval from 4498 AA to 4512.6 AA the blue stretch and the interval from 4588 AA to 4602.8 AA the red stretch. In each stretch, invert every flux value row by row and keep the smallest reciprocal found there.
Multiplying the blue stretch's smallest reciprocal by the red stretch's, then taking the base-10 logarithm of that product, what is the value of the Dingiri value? -0.83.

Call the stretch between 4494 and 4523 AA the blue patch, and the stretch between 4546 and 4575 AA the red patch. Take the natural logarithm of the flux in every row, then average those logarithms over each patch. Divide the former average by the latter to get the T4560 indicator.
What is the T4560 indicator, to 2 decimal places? 0.97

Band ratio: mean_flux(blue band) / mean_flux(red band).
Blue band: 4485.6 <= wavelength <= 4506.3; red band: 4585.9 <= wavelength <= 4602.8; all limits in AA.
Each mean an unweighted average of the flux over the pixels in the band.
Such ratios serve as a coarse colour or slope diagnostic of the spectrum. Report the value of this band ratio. 0.918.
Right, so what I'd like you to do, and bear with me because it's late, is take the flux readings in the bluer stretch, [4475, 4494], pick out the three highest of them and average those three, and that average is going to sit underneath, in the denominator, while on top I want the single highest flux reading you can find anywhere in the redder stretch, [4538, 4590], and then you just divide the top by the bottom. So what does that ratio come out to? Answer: 1.187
